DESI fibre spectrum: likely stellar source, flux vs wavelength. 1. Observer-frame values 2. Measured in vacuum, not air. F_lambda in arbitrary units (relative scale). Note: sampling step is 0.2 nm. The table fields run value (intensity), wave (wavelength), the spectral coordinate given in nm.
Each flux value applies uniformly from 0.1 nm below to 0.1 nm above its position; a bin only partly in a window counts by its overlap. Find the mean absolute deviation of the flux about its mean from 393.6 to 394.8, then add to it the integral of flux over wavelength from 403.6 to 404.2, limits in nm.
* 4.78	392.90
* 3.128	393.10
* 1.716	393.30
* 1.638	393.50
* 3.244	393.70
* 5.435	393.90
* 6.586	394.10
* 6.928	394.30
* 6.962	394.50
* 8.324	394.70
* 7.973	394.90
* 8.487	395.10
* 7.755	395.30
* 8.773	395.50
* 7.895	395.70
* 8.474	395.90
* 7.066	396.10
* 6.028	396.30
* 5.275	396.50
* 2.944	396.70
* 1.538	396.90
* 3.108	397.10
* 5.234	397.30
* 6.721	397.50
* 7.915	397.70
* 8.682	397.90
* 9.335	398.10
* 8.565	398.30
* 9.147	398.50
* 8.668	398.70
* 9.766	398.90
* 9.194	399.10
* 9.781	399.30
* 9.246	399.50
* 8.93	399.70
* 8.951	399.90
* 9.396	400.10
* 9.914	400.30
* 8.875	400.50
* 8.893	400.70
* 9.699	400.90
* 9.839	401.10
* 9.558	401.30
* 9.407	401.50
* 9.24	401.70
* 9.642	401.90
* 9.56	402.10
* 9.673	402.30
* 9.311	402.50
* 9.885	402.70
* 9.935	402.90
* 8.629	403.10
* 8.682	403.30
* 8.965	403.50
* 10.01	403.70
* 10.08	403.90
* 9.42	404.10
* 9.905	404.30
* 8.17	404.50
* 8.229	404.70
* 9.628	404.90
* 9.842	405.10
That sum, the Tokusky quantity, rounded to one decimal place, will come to 7.2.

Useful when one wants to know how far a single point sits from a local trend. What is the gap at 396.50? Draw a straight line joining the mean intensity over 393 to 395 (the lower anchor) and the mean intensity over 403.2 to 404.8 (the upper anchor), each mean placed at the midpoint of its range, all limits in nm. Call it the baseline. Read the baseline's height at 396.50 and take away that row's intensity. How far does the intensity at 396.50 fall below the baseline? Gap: 1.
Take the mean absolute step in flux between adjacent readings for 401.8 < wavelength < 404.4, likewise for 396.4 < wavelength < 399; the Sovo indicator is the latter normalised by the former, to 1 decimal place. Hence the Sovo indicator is 2.8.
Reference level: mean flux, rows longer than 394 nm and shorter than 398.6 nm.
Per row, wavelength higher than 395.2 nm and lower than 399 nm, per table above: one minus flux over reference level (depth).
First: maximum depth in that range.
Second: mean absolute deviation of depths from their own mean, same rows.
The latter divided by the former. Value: 0.4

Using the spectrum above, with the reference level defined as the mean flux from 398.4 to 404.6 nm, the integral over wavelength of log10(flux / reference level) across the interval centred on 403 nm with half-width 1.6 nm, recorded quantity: 0.00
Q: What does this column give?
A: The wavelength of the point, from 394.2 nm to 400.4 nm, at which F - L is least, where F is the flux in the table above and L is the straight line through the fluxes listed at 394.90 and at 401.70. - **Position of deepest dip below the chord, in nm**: 396.90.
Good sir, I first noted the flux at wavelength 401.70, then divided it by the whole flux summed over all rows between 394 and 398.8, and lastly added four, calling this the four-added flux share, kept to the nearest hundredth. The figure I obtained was 4.05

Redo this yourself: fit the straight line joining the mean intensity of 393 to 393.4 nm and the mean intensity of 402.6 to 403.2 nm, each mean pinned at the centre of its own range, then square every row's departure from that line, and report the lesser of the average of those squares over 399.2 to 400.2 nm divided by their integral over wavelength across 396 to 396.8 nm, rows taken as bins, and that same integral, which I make 1.9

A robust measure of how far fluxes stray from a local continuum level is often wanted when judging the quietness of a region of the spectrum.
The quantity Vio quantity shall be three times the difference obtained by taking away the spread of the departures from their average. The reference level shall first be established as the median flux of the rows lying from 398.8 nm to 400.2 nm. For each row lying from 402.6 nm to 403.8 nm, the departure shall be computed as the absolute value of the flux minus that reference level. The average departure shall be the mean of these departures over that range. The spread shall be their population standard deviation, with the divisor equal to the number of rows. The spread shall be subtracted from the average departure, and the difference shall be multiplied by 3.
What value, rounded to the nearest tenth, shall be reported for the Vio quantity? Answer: 1.3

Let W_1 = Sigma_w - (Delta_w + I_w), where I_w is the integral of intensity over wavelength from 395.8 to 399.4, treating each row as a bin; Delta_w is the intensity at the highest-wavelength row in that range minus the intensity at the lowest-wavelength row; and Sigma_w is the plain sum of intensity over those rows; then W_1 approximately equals 101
